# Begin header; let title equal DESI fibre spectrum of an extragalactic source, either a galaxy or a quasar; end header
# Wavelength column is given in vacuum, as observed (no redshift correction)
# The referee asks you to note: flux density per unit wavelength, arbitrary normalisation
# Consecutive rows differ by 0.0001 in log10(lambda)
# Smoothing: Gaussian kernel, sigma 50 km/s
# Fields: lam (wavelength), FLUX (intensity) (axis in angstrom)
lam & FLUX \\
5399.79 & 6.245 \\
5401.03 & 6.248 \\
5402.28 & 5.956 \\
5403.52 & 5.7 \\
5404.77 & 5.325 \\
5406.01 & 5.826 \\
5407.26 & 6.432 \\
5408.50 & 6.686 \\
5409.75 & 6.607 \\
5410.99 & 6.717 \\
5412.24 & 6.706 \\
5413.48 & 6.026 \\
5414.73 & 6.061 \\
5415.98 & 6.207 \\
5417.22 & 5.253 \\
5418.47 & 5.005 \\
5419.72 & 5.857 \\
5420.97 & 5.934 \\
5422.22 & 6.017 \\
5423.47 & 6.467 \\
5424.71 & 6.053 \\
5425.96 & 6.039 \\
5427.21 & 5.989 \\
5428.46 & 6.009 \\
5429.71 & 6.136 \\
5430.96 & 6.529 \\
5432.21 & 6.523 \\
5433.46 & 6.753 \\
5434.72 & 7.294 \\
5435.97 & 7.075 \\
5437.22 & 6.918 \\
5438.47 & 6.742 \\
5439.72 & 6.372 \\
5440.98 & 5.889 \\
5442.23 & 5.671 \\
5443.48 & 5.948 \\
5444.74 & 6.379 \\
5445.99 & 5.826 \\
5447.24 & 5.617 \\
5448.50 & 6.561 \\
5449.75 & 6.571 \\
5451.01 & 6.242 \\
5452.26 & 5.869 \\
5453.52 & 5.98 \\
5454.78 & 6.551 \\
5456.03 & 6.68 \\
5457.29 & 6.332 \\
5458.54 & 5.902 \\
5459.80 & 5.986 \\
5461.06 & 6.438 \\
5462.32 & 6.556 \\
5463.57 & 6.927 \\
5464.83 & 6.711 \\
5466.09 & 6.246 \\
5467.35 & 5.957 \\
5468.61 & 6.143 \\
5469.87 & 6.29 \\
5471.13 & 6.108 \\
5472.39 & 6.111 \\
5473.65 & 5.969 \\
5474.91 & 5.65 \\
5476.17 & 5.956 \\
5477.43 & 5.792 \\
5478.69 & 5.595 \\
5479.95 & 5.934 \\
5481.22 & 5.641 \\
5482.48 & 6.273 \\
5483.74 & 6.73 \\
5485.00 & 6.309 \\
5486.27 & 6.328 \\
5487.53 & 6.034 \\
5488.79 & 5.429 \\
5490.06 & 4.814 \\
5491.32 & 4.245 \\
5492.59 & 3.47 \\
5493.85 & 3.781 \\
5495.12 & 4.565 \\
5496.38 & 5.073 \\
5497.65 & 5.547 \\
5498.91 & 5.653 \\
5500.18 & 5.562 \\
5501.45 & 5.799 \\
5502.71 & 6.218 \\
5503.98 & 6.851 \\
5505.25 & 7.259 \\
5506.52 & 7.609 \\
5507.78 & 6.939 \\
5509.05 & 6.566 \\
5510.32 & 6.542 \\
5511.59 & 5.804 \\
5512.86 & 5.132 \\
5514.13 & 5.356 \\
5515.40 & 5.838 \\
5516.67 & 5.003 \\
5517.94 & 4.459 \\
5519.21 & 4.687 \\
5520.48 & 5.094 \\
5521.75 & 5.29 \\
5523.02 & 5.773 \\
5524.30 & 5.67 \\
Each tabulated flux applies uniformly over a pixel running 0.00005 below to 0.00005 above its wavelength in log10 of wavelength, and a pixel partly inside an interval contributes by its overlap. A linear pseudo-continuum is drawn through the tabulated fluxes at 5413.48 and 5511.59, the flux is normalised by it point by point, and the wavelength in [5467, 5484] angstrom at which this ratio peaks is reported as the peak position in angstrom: 5483.74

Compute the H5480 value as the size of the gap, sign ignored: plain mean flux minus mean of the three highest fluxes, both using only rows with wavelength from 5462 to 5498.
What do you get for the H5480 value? 1.1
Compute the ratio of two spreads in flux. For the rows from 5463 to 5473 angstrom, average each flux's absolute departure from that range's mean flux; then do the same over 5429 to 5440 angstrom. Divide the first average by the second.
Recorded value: 0.9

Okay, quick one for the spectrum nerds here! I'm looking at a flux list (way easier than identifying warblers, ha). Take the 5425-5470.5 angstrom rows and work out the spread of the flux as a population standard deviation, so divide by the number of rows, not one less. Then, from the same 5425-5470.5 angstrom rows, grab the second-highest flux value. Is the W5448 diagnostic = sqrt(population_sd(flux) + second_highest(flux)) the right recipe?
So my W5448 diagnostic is 2.73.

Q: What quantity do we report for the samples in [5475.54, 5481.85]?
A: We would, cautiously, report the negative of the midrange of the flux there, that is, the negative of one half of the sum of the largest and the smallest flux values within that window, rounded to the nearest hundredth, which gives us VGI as -5.78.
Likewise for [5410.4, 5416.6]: -6.37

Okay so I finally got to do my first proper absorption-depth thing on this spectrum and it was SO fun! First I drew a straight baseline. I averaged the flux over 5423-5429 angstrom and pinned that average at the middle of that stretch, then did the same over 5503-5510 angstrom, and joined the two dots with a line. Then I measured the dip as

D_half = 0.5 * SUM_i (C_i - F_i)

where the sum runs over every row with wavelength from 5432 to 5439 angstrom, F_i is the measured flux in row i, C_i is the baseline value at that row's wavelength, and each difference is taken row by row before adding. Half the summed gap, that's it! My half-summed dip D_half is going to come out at -2.0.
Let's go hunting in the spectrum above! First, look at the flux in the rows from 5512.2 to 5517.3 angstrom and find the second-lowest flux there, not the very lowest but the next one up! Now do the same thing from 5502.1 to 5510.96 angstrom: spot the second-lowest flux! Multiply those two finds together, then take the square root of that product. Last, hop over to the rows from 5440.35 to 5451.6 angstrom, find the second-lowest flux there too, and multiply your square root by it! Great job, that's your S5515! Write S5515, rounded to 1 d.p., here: 32.9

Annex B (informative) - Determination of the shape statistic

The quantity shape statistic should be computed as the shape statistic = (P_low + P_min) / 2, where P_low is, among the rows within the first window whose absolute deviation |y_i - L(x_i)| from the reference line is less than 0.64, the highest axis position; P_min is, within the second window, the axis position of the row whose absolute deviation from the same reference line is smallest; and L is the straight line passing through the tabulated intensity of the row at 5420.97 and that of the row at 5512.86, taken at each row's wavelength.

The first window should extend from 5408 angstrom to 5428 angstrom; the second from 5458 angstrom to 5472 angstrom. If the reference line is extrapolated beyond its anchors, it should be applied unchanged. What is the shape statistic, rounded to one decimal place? 5442.9 angstrom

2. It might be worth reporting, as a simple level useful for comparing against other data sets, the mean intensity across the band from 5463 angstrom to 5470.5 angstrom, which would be 6.4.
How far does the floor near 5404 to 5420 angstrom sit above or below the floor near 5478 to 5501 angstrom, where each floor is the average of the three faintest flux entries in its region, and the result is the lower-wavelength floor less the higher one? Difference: 1.4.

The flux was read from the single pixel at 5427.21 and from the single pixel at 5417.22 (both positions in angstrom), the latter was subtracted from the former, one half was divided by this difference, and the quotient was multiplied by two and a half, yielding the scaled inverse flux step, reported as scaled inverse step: 1.7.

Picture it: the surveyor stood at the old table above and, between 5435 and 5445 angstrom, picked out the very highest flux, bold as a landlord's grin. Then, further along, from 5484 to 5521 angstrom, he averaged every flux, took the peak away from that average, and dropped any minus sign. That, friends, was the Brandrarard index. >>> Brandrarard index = 1.5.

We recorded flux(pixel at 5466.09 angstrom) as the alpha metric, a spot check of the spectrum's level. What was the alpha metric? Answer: 6.246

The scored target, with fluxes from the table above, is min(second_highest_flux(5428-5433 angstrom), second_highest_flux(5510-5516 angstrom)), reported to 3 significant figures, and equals 5.84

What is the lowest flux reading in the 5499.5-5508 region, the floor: 5.562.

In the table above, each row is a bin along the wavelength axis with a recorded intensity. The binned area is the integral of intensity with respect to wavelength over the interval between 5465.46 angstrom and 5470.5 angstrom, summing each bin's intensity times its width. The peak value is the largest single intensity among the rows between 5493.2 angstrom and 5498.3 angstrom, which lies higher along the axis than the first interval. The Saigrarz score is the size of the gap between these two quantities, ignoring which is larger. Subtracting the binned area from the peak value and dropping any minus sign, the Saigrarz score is 25.5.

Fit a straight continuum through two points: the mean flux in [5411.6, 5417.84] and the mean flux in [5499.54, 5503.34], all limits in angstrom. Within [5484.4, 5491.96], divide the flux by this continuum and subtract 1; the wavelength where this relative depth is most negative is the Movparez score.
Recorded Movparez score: 5491.32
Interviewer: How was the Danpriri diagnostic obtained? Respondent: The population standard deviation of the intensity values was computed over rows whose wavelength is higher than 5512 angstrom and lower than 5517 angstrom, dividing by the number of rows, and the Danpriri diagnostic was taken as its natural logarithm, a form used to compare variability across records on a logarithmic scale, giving -1.1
